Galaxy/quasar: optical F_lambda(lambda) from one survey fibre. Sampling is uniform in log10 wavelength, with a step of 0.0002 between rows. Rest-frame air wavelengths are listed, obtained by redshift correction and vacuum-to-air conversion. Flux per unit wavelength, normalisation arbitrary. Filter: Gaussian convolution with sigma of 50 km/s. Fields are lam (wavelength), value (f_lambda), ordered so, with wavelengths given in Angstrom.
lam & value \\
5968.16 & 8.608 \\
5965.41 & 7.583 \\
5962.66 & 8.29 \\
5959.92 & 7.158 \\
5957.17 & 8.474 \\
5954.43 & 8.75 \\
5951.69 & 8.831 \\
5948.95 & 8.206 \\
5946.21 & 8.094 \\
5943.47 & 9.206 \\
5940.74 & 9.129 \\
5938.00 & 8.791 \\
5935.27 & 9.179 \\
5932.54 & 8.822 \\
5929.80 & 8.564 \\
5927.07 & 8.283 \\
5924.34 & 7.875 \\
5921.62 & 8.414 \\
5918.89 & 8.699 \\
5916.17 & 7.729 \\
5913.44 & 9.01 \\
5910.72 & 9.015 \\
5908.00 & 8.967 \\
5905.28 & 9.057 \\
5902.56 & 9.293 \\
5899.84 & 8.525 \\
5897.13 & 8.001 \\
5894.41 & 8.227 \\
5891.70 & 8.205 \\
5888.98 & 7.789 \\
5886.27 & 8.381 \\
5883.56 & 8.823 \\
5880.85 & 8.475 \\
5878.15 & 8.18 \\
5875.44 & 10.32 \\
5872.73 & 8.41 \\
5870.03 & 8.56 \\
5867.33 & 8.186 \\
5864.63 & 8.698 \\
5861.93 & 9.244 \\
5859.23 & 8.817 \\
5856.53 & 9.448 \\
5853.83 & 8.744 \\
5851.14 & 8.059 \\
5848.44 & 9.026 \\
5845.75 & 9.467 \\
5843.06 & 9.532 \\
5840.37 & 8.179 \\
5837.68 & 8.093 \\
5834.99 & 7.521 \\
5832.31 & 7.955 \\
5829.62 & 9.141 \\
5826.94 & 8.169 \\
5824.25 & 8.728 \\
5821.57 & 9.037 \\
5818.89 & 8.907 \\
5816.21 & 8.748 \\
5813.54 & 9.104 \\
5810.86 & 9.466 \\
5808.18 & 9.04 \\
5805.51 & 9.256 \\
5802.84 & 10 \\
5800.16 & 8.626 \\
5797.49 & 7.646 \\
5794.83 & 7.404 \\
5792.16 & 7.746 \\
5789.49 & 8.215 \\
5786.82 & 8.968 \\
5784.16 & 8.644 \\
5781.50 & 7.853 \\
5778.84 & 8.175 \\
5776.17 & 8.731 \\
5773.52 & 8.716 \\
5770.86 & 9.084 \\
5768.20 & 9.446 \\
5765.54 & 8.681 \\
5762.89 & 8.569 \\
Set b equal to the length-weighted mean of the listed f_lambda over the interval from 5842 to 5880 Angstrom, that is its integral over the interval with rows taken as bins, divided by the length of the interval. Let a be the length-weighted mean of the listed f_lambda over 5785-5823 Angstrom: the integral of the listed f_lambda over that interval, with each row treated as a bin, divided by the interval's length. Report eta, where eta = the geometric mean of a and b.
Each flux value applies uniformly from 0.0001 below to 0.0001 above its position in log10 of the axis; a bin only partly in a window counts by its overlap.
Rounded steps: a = 8.73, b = 8.90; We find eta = 8.81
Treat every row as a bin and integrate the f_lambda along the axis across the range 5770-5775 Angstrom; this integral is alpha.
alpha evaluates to 44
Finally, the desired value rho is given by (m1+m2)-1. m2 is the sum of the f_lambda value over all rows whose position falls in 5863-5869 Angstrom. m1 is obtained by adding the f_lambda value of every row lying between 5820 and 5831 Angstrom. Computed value 51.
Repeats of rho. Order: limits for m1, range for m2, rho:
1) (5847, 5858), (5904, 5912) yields 61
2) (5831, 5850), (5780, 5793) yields 100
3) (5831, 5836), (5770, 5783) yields 57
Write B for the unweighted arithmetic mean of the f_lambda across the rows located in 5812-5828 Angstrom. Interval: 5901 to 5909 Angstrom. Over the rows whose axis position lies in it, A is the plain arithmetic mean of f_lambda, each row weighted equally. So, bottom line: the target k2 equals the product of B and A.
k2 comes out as 80.0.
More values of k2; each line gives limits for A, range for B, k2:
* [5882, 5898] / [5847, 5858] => 72.7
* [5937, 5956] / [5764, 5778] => 77.8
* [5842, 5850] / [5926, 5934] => 79.9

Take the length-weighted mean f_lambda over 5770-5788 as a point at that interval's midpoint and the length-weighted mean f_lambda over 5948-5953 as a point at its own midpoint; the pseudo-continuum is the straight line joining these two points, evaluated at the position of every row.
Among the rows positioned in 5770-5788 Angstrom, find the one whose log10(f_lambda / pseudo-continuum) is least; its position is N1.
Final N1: 5781.50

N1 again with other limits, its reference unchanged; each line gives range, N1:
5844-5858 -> 5851.14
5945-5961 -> 5959.92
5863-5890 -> 5888.98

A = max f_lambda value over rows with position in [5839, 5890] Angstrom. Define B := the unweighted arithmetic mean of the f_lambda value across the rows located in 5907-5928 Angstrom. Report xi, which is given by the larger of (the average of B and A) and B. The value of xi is 9.4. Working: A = 10.32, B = 8.50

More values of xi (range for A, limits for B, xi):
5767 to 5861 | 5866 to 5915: 9.3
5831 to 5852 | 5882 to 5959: 9.1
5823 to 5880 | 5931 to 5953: 9.6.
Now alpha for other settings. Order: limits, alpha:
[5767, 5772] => 46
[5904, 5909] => 45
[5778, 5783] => 40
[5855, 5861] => 55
